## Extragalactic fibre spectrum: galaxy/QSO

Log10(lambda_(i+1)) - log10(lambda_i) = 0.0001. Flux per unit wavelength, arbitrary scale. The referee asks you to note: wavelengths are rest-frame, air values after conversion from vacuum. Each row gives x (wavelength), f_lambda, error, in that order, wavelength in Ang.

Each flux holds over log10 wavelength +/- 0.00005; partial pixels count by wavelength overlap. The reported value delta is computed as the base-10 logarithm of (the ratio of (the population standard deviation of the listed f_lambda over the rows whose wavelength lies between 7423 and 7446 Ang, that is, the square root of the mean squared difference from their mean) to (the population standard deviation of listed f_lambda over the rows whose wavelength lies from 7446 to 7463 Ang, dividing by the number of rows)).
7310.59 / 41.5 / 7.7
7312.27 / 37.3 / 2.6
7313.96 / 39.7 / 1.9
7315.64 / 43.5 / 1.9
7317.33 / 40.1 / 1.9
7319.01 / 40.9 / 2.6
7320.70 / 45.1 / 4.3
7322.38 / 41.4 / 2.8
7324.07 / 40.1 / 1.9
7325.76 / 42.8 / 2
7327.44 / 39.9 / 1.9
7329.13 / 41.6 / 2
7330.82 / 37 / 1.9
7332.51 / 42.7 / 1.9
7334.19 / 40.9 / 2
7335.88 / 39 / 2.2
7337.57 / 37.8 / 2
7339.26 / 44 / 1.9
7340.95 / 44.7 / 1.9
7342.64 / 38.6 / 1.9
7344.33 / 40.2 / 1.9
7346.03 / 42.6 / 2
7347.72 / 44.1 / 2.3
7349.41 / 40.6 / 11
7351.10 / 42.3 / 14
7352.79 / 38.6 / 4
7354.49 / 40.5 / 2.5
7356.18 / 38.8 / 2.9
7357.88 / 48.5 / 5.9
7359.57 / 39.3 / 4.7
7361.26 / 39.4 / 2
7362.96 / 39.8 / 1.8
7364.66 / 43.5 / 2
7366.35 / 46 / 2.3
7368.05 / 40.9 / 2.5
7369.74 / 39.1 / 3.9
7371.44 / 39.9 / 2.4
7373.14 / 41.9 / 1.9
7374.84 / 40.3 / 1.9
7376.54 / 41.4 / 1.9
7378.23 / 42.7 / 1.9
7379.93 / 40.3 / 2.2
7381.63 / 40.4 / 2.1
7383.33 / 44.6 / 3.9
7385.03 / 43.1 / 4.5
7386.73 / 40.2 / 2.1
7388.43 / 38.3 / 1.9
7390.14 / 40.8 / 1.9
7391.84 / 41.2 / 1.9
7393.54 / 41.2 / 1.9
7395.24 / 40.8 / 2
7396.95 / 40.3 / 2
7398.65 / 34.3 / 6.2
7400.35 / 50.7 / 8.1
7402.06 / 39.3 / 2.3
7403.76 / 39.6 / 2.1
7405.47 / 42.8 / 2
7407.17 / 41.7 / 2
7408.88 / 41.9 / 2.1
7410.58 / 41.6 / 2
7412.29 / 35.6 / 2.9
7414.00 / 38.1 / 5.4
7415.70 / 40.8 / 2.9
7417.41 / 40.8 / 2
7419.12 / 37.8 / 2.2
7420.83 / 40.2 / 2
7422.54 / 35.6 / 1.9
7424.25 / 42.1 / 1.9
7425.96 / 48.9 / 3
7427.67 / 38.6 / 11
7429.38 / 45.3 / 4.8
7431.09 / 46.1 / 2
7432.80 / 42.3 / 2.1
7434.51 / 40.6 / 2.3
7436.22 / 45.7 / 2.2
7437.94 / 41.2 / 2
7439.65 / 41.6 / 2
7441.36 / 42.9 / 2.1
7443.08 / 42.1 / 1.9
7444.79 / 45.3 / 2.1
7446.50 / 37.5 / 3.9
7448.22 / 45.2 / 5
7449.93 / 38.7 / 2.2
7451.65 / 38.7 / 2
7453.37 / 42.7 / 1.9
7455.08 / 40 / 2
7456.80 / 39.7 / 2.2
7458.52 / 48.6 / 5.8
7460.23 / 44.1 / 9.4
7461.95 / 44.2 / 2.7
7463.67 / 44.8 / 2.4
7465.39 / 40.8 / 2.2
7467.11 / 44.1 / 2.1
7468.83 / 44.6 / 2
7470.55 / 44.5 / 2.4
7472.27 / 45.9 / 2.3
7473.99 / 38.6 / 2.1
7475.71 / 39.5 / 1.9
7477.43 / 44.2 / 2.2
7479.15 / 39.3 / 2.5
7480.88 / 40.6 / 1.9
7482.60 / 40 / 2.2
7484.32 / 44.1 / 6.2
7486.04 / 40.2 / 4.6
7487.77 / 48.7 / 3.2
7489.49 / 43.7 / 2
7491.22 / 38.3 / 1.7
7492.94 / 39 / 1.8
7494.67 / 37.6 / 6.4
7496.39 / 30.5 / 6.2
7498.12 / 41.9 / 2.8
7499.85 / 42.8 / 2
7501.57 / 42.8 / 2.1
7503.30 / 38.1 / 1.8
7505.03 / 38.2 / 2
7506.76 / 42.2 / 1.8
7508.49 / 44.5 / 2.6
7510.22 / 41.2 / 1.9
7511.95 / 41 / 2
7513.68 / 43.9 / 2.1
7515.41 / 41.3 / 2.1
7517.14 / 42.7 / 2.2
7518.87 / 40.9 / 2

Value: -0.10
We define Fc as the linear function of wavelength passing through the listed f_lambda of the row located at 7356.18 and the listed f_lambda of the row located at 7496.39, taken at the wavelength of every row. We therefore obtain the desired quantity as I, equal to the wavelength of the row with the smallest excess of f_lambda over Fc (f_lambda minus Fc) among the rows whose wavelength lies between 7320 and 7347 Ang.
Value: 7330.82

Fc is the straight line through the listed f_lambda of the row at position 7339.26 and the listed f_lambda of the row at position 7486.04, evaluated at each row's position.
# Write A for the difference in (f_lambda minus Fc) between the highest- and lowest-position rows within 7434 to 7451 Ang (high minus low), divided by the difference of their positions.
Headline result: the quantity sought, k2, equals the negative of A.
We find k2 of 0.10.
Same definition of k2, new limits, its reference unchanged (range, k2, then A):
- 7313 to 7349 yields -0.16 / 0.16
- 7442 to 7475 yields 0.09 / -0.09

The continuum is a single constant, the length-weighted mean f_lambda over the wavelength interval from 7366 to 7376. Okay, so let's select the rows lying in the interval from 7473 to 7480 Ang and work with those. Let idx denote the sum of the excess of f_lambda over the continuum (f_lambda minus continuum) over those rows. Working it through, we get -3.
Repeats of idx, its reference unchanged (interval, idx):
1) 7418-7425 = -9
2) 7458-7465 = 17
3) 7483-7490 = 12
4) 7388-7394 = -3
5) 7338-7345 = 3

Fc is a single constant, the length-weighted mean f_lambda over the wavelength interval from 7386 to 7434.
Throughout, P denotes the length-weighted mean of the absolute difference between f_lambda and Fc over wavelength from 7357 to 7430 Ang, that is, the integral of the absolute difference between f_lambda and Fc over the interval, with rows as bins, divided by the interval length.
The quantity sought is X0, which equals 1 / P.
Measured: 0.45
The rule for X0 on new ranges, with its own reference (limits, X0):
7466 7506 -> 0.34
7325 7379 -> 0.52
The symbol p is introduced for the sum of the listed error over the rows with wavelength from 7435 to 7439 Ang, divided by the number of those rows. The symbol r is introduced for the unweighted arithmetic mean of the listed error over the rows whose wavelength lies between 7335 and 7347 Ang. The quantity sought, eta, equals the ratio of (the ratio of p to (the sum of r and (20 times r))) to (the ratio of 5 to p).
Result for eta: 0.0213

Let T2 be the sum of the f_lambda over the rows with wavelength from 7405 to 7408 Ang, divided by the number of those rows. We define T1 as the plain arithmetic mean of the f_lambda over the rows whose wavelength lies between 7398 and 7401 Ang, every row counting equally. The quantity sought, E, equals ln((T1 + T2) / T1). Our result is 0.690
